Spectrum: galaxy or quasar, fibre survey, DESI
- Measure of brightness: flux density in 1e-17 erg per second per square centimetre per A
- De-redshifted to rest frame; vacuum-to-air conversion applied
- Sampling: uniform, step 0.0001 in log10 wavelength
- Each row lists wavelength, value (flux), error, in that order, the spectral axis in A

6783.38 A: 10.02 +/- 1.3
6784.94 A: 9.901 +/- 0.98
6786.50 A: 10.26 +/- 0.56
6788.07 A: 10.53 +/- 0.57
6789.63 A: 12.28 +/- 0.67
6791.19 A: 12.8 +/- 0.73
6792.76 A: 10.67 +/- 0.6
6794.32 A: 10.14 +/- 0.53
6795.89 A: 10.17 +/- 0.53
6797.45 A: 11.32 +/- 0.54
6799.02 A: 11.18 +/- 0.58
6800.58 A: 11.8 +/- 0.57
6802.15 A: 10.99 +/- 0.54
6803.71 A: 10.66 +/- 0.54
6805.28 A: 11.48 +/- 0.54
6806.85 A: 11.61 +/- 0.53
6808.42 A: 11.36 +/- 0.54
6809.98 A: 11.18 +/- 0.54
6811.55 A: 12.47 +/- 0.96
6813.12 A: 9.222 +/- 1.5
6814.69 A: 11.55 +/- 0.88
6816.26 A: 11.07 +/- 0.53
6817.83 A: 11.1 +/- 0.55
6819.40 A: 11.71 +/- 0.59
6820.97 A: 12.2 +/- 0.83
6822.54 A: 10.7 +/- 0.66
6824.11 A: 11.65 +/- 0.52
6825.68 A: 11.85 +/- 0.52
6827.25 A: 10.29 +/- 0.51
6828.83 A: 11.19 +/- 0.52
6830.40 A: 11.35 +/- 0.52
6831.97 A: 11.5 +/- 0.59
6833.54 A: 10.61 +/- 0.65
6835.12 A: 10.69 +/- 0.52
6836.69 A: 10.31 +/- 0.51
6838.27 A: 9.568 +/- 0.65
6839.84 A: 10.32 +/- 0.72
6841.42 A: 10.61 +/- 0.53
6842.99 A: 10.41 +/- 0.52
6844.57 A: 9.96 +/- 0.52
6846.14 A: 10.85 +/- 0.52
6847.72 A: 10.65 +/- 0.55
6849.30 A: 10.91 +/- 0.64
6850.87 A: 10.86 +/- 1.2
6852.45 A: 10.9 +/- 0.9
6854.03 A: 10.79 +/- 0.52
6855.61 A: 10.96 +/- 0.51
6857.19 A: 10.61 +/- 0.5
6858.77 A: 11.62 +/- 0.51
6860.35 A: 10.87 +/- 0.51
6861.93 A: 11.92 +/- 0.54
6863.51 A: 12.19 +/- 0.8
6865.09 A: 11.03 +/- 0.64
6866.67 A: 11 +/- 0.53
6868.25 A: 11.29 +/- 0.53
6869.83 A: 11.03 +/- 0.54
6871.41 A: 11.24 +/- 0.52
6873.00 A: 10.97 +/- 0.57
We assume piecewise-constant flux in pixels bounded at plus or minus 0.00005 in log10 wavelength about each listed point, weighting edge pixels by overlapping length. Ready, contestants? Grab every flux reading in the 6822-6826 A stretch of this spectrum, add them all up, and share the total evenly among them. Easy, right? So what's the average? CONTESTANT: 11.4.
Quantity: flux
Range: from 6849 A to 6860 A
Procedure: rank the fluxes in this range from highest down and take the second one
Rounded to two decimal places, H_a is 10.96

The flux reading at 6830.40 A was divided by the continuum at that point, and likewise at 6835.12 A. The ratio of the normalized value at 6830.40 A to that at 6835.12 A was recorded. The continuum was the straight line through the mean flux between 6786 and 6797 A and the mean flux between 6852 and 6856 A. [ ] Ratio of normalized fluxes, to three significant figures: 1.06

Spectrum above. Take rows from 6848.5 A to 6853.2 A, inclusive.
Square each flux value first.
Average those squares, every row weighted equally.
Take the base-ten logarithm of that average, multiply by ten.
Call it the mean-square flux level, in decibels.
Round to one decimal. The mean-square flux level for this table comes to 20.7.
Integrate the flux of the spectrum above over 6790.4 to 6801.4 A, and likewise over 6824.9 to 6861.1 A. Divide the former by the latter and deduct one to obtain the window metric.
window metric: -0.7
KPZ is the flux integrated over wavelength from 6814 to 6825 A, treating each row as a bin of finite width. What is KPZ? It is 126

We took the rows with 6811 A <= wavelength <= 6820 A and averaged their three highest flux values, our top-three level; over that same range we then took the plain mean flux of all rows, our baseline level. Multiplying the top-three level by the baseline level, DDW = 133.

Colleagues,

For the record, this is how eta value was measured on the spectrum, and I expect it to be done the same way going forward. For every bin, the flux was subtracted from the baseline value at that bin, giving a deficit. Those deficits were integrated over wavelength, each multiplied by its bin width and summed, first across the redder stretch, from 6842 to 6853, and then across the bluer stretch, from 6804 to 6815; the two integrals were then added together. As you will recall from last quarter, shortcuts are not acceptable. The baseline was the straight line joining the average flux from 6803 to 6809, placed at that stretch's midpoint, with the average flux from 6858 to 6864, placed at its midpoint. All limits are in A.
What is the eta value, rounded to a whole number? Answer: 10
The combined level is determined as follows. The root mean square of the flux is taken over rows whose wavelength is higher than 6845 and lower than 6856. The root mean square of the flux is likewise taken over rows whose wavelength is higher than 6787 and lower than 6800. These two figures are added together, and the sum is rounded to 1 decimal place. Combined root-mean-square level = 22.0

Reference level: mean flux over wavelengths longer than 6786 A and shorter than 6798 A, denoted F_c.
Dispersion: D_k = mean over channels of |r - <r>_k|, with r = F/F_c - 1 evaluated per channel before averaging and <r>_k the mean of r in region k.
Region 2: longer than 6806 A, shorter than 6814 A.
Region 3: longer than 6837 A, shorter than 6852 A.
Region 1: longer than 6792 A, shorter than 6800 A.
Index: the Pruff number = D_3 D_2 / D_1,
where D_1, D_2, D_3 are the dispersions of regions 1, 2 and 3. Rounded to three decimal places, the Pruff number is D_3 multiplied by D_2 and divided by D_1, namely 0.056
